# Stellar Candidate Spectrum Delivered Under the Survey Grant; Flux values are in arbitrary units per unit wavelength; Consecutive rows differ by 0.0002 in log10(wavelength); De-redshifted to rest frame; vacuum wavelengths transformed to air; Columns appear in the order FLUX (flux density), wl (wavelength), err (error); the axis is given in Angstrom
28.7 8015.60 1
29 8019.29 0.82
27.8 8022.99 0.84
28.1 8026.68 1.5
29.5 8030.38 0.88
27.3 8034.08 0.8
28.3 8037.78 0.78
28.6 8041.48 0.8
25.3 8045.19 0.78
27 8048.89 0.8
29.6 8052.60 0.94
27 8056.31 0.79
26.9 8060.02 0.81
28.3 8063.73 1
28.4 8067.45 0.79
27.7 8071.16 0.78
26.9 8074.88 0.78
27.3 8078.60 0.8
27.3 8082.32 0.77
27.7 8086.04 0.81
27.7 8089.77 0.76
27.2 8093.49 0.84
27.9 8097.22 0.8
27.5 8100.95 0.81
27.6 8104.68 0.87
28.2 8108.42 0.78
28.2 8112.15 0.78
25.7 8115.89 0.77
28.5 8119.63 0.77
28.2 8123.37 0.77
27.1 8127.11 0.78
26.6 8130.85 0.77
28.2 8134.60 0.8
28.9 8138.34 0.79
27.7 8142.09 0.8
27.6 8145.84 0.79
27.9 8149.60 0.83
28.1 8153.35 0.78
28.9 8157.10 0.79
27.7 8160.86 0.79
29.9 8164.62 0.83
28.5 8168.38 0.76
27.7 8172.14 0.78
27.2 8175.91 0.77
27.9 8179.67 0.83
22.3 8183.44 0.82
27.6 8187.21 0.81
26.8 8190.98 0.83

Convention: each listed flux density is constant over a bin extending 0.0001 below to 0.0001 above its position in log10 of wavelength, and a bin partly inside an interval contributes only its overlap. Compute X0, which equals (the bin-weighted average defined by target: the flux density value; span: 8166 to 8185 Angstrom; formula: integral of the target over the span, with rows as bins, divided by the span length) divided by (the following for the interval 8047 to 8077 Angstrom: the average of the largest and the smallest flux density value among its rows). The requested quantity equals 0.95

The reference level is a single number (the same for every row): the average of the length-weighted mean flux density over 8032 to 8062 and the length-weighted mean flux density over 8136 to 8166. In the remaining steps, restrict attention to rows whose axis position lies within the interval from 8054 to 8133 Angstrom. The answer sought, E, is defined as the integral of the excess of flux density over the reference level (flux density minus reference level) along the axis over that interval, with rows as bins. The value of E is -30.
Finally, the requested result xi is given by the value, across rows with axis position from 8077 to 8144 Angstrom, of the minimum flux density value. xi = 25.7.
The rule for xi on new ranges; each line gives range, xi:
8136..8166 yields 27.6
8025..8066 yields 25.3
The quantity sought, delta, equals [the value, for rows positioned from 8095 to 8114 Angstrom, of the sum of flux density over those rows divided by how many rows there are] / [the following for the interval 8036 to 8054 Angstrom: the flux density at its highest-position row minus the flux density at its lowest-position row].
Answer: 21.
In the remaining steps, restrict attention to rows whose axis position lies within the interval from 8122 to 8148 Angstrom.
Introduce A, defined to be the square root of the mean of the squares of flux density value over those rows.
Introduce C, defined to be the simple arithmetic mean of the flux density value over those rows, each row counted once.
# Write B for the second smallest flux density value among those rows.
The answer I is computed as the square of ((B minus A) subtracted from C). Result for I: 808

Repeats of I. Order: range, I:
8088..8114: 785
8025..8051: 811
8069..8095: 762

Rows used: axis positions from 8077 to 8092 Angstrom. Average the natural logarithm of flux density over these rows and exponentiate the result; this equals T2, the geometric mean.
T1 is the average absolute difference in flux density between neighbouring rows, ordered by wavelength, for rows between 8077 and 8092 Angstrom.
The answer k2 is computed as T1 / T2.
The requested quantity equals 0.005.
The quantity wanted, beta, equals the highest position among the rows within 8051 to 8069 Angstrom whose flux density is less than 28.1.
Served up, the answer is 8060.02 Angstrom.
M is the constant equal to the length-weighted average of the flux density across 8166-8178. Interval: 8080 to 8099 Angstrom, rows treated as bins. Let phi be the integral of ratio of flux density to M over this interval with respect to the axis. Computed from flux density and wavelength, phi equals 18.8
